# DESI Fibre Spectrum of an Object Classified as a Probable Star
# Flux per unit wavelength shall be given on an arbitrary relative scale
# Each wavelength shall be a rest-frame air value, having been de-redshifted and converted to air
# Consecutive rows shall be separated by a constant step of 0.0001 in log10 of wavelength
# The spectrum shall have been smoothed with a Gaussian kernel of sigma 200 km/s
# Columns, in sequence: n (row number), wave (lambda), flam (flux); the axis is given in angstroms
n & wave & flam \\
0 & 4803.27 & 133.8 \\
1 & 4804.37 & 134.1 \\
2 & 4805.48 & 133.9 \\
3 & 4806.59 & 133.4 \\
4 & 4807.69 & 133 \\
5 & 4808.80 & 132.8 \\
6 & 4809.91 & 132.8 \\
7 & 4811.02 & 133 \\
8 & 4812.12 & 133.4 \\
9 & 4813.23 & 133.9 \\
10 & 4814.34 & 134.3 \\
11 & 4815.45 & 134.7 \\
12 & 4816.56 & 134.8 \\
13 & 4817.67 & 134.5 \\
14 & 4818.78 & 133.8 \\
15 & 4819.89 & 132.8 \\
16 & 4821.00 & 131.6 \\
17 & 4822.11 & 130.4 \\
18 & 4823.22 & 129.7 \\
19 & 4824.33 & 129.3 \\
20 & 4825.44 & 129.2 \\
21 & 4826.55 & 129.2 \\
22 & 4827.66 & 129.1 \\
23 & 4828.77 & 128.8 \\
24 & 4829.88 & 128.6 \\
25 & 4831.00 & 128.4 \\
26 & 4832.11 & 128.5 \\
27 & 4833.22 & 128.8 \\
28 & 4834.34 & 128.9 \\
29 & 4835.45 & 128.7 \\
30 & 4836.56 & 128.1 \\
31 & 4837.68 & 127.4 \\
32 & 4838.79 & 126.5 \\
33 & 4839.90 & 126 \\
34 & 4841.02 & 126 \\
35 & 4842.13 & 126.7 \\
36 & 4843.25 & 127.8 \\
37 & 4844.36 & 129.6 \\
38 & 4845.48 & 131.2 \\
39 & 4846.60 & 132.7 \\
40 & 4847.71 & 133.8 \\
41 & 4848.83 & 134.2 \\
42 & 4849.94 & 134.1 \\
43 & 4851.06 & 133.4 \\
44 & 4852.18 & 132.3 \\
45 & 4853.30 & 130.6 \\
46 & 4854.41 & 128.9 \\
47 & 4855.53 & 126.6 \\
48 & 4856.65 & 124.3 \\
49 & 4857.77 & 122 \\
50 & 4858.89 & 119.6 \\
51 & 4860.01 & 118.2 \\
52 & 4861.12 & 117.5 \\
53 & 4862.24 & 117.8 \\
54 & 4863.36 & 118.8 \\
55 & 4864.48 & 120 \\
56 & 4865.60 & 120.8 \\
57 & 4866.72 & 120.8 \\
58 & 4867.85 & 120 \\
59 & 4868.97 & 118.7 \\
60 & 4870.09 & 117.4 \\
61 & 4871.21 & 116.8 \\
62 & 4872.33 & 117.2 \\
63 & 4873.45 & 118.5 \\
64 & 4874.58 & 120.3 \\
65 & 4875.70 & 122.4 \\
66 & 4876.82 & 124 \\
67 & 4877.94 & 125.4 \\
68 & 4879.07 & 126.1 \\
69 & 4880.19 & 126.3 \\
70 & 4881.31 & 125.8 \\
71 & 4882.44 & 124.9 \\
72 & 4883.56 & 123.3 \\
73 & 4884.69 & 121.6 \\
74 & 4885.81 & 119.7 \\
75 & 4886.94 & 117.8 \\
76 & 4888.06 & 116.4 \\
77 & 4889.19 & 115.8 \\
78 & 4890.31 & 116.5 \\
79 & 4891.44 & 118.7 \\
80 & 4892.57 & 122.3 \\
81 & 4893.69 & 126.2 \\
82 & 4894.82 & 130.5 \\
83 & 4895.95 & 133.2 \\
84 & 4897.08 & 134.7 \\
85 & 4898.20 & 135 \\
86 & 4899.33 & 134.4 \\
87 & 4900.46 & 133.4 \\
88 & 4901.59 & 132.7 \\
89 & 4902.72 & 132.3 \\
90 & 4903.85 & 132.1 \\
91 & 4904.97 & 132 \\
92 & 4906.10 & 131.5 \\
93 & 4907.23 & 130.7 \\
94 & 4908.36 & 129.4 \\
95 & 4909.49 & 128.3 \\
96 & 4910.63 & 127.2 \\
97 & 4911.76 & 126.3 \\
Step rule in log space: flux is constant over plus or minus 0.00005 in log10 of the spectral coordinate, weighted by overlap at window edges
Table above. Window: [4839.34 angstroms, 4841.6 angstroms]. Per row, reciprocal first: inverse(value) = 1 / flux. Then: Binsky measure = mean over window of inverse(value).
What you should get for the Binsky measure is 0.0079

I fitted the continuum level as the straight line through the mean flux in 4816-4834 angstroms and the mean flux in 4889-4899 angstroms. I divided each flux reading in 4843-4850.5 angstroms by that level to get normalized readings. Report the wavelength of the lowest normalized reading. 4843.25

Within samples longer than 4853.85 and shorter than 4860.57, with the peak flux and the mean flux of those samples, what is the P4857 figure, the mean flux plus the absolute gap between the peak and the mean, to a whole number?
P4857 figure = 129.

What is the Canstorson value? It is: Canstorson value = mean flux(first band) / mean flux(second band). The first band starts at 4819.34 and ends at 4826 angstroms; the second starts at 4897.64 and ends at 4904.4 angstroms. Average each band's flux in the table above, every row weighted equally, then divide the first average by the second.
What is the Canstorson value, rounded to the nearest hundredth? 0.98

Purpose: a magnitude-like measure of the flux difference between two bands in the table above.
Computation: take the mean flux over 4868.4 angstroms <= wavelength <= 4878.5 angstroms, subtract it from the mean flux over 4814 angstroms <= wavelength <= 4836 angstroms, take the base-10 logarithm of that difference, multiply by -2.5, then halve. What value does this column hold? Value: -1.28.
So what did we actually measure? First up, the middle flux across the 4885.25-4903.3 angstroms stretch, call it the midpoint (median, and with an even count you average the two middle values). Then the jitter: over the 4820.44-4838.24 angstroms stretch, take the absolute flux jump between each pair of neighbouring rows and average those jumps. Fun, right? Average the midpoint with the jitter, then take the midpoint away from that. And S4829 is -64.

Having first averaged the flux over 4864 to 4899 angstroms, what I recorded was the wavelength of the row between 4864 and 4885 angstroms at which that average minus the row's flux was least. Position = 4880.19 angstroms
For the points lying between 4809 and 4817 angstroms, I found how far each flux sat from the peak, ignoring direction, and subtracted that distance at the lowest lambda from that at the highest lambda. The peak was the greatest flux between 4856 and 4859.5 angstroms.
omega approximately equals 2.0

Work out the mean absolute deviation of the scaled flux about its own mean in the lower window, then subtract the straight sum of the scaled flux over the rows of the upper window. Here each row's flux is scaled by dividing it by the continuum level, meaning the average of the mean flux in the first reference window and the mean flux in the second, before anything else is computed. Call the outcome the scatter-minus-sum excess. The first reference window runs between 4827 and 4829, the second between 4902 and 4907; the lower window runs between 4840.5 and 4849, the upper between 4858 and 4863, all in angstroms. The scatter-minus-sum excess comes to -4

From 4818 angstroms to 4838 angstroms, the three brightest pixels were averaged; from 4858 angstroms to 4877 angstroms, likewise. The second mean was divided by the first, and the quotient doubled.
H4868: 1.84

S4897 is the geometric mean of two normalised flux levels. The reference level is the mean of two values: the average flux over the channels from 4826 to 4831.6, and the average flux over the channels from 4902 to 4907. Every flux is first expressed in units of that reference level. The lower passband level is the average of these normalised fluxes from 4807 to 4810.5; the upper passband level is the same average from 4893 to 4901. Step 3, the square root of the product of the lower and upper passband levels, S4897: 1.017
